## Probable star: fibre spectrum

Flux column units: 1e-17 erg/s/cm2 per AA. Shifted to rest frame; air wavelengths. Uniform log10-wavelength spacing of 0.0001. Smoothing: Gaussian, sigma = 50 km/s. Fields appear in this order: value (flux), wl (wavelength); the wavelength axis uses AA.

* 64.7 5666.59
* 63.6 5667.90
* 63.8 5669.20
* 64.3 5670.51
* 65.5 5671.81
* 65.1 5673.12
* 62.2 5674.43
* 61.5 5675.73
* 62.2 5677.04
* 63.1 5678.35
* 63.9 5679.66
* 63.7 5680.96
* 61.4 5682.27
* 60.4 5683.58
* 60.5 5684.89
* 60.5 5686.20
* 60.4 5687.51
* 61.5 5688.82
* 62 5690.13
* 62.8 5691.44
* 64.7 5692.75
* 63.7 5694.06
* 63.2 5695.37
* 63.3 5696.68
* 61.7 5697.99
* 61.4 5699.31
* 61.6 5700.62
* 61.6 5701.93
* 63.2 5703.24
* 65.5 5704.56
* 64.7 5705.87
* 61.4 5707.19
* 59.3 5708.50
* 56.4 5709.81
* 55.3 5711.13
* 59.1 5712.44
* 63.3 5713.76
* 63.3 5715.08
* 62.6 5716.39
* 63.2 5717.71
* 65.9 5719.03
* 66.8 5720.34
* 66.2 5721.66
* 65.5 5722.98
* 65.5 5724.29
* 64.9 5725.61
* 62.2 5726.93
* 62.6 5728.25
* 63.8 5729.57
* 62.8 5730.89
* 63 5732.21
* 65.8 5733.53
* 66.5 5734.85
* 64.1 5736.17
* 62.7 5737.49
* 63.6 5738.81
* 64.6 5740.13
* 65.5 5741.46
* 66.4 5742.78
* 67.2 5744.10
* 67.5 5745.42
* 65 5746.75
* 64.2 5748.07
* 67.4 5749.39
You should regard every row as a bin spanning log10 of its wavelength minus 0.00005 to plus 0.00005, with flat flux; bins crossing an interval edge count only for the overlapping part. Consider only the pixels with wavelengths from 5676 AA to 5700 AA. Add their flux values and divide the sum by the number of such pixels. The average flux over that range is 62.2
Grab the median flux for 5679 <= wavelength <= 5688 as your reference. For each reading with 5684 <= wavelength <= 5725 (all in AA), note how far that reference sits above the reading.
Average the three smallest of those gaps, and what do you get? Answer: -5.8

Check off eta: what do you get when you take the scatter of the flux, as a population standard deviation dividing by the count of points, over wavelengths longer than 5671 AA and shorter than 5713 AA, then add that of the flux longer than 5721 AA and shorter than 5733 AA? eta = 3.7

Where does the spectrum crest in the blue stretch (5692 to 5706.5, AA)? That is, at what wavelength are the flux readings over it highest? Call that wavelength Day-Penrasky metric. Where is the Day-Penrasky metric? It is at 5704.56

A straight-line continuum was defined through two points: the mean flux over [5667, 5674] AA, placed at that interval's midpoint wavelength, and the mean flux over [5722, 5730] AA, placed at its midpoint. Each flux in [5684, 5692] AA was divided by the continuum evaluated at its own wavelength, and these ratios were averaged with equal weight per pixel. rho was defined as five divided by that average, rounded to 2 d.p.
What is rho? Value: 5.25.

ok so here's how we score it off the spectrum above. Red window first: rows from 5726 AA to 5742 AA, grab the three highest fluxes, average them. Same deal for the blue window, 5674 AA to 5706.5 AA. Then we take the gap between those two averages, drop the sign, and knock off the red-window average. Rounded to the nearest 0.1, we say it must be -65.0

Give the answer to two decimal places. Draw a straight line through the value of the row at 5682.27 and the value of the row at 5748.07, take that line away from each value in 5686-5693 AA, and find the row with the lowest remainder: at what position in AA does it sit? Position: 5687.51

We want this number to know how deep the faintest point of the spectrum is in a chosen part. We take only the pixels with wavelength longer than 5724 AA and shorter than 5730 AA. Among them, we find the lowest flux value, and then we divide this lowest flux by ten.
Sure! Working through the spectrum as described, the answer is 6.22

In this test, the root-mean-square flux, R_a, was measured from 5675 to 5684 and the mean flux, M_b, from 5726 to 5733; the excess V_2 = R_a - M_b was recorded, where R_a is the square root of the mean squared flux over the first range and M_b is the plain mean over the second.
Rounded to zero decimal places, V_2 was -1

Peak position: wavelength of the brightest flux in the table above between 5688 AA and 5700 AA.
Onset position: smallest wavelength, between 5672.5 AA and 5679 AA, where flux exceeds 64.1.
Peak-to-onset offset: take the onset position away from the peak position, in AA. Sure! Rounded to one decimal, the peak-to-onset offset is 19.6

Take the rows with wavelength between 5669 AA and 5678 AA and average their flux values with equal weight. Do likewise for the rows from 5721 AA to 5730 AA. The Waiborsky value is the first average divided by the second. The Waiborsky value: 0.99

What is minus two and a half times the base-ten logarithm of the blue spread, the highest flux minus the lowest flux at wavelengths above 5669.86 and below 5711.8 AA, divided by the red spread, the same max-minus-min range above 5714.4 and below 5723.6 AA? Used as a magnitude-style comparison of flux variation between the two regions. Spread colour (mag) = -1.0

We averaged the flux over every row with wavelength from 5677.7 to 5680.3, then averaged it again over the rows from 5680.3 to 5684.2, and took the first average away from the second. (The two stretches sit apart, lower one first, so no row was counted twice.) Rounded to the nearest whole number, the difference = -2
